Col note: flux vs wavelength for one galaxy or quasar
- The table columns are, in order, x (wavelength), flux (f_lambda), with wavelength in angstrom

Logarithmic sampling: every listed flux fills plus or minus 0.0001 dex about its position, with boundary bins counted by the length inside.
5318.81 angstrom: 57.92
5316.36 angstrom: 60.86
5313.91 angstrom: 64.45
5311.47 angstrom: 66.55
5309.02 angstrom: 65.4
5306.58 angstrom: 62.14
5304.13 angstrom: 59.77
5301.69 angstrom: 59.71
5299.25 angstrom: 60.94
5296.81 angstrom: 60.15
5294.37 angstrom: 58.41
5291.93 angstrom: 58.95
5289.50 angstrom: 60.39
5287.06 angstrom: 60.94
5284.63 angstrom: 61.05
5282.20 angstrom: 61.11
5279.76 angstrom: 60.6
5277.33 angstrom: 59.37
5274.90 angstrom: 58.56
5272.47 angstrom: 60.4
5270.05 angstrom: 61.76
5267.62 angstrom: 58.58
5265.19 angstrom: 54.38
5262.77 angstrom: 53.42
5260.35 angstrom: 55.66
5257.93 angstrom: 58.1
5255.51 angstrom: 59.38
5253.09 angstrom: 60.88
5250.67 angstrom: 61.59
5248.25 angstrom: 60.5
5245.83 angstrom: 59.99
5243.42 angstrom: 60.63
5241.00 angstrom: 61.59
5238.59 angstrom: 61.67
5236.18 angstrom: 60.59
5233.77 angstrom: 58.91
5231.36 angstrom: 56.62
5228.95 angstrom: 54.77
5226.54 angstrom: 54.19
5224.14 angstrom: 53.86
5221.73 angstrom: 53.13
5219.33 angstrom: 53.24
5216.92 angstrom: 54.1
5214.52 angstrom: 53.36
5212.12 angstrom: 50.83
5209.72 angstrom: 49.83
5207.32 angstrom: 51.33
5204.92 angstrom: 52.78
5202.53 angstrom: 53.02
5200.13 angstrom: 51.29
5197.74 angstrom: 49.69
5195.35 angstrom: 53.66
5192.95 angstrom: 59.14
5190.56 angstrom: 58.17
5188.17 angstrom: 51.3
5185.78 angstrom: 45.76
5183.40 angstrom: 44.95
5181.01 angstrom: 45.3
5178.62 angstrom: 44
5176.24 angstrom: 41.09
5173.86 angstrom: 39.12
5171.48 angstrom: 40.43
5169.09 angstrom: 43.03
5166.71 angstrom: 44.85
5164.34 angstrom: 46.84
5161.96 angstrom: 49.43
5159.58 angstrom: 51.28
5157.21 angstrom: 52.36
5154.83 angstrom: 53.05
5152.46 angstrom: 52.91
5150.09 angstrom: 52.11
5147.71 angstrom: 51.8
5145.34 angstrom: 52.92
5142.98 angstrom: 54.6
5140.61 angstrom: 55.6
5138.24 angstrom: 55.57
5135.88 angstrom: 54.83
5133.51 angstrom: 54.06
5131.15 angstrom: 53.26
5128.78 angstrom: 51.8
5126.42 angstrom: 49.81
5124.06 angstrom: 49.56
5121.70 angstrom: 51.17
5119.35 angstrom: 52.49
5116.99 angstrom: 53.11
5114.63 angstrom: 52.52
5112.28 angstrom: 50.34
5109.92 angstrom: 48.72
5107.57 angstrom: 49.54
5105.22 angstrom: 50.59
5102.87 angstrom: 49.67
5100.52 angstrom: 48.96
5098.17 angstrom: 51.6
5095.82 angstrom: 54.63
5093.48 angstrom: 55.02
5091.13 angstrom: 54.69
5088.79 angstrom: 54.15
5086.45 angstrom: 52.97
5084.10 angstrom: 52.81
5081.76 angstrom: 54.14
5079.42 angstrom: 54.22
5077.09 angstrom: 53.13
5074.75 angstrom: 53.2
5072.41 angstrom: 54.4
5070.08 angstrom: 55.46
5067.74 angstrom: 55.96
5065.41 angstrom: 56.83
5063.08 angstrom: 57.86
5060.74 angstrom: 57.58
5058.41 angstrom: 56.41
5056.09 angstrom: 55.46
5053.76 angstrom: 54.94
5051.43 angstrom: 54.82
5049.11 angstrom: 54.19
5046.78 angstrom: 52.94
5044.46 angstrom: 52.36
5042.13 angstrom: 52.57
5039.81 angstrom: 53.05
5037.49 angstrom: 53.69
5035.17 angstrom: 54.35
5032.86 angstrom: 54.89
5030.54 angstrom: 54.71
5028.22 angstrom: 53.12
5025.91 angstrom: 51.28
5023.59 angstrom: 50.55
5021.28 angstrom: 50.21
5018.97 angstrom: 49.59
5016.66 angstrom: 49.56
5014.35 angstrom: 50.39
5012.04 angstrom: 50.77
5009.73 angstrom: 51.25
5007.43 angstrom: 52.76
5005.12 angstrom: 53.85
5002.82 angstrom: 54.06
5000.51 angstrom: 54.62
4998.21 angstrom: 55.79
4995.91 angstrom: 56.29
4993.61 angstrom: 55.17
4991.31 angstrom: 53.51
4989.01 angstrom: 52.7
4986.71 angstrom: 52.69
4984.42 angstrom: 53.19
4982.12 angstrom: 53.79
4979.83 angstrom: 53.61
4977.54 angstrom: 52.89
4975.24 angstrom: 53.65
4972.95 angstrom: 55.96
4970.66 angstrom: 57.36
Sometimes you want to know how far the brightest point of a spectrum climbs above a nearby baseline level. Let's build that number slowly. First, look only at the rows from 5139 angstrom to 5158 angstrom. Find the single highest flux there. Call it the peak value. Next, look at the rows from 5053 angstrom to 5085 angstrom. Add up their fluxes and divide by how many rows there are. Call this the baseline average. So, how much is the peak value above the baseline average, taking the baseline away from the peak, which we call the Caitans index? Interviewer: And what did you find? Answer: 0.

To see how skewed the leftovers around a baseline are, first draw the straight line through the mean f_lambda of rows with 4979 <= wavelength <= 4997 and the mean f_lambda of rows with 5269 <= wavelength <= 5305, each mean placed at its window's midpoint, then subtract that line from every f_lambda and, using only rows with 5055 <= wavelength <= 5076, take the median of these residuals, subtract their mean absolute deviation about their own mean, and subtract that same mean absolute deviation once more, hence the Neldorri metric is -2.0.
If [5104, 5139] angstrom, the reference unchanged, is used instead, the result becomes -8.3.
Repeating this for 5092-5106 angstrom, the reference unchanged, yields -9.4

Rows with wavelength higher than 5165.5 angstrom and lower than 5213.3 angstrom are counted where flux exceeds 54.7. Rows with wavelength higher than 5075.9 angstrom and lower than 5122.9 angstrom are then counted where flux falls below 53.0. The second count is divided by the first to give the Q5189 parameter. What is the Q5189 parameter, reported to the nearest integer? 6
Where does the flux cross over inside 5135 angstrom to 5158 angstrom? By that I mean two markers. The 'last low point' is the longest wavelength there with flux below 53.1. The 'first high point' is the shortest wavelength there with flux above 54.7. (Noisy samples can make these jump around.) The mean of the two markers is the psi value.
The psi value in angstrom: 5146.5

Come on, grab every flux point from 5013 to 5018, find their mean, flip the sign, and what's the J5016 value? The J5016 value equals -50.0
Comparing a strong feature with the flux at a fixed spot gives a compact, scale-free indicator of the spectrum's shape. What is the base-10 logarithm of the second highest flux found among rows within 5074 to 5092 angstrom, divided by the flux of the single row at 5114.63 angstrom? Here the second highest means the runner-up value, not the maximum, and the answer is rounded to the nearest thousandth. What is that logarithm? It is 0.014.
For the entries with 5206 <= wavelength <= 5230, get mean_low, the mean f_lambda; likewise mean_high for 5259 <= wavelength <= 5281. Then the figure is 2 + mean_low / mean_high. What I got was 2.91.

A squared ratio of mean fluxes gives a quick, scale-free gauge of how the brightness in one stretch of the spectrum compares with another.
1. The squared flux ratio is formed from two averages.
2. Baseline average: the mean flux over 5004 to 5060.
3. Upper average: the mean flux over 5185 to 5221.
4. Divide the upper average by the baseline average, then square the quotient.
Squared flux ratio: 0.99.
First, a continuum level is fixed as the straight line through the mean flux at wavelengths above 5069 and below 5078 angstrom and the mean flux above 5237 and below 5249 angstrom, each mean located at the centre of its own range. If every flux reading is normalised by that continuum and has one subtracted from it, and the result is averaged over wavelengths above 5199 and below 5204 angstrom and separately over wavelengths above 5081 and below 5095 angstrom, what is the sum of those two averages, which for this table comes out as -0.131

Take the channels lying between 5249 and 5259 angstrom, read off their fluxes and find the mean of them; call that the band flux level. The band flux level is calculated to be 60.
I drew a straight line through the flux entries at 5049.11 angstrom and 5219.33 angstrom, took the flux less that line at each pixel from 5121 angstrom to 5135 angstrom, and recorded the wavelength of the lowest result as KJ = 5124.06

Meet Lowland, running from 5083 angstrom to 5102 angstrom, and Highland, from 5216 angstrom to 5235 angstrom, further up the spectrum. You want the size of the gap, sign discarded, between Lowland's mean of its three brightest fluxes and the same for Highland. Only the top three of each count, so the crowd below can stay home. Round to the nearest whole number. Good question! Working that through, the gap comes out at 2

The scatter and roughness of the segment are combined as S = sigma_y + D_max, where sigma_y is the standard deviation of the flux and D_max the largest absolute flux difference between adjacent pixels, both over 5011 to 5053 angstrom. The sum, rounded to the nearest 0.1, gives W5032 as 3.7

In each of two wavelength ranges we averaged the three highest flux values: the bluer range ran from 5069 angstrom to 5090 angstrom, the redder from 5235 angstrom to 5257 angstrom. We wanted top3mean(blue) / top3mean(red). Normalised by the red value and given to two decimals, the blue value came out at 0.89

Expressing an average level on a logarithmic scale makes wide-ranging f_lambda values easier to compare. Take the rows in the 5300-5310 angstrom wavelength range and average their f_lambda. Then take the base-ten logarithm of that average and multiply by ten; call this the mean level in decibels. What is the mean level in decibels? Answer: 17.9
